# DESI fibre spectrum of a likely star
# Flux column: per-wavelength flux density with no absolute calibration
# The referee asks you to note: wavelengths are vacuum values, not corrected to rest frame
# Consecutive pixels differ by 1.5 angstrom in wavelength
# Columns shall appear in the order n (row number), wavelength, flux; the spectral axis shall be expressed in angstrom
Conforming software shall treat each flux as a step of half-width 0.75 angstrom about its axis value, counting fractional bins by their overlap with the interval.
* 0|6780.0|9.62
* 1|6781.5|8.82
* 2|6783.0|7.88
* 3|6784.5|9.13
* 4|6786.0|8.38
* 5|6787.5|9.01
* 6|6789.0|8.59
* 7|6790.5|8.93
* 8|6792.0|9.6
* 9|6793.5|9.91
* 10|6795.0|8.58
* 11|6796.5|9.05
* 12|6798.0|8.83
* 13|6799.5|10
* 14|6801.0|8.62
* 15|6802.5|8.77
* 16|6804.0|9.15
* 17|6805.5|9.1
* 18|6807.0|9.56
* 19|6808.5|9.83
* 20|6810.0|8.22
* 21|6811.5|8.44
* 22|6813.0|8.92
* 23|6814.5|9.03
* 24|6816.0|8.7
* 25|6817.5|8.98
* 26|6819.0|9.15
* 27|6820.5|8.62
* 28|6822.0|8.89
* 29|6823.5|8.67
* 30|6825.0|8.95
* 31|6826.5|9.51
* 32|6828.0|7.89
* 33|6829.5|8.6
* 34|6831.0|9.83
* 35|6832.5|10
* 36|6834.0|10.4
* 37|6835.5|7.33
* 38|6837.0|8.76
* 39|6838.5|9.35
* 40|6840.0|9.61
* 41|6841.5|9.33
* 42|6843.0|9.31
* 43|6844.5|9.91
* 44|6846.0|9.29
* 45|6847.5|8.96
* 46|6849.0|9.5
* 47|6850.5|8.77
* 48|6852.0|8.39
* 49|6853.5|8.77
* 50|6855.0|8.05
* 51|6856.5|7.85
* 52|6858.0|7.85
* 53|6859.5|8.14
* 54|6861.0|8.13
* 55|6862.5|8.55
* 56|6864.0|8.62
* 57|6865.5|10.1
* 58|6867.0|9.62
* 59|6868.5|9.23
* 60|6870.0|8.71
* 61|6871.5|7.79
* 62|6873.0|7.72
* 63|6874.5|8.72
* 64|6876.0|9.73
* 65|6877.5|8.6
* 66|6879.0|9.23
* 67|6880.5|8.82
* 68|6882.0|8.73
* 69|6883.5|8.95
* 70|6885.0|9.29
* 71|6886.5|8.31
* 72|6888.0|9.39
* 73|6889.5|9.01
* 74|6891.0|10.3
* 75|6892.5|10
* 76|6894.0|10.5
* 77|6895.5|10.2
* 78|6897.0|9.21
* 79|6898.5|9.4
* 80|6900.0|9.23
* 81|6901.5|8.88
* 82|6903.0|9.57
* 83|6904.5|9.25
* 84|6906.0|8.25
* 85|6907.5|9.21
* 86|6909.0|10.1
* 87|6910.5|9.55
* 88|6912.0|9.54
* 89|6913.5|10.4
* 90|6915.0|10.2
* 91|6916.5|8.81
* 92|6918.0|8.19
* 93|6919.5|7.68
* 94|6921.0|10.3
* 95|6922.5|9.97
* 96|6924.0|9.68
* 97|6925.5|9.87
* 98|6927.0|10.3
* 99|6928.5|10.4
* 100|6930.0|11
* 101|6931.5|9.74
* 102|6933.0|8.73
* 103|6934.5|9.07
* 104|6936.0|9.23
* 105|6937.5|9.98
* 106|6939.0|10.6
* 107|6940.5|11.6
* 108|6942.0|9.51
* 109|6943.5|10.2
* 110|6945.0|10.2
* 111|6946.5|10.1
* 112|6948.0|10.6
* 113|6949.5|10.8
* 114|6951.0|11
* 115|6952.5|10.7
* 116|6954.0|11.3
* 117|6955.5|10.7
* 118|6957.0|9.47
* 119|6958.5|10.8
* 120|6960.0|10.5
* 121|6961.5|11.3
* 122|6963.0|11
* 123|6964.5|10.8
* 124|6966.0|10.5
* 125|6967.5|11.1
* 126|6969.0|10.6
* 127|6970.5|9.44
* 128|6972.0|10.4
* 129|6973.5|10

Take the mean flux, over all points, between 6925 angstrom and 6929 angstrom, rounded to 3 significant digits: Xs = 10.2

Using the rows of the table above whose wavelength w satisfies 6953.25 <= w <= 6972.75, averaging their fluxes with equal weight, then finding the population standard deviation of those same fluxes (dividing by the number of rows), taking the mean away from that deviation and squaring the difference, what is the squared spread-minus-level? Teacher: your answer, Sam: 101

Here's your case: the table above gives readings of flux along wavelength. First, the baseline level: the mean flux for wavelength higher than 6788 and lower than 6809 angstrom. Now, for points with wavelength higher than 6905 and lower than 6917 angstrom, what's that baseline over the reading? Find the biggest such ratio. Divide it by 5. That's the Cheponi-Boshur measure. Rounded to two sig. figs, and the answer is 0.22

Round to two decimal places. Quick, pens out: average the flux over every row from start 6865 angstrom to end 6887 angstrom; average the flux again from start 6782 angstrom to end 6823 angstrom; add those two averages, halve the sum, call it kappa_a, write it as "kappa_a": 8.93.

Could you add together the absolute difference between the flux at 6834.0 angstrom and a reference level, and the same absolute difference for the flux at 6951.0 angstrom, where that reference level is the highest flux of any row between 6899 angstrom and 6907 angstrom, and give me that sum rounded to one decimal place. 2.3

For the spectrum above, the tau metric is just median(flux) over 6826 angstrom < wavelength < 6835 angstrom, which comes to 9.7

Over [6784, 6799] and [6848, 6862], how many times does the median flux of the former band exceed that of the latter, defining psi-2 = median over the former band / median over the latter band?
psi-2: 1.10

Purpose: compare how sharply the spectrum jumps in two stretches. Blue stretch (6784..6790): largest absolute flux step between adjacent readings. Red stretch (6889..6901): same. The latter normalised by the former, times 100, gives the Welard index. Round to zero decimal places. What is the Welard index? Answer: 172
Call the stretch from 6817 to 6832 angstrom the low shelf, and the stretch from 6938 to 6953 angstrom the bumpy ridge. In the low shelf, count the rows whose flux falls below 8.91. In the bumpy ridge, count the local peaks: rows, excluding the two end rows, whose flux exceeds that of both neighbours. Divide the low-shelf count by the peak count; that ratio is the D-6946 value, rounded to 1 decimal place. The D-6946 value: 2.5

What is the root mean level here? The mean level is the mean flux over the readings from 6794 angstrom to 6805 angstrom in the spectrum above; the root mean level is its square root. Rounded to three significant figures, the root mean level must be 3.00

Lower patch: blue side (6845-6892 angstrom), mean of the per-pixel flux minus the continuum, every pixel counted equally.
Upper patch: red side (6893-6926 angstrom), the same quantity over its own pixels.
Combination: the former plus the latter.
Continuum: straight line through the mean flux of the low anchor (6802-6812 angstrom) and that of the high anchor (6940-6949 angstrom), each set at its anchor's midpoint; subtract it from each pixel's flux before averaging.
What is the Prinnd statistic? -1.4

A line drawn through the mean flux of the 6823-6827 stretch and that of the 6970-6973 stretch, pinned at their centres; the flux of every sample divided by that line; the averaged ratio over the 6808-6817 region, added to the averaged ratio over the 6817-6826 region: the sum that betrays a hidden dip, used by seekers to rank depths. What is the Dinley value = 1.97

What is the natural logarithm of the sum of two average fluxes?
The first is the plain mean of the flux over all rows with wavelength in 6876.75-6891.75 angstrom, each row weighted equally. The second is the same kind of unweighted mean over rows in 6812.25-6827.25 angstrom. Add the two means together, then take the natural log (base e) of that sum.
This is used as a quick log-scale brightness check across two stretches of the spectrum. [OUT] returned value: 2.89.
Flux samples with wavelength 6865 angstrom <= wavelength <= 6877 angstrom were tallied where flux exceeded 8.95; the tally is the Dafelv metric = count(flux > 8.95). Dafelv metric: 4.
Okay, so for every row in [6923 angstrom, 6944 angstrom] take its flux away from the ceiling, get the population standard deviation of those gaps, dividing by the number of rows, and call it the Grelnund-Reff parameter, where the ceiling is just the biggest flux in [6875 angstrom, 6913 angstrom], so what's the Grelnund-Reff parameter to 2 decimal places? 0.74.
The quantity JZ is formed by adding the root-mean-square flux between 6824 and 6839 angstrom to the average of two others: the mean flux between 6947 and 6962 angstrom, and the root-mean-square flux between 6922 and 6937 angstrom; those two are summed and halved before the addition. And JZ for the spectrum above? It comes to 19.4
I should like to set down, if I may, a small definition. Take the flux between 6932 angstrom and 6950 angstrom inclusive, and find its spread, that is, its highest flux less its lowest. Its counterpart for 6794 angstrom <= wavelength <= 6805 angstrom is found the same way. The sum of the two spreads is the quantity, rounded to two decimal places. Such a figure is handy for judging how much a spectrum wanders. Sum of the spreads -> 4.29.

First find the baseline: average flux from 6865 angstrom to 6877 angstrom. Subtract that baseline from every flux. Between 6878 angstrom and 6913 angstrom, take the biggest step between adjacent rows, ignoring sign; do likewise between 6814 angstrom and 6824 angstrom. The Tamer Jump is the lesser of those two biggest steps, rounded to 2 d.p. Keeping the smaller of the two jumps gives 0.53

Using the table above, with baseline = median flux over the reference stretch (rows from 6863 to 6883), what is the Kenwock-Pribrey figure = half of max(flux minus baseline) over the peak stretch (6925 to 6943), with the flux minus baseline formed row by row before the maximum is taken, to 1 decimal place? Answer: 1.4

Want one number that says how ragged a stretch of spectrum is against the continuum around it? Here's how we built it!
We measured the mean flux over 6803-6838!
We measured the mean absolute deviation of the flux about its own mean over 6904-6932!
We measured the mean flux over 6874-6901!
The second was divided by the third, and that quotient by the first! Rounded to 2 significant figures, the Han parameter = 0.0080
